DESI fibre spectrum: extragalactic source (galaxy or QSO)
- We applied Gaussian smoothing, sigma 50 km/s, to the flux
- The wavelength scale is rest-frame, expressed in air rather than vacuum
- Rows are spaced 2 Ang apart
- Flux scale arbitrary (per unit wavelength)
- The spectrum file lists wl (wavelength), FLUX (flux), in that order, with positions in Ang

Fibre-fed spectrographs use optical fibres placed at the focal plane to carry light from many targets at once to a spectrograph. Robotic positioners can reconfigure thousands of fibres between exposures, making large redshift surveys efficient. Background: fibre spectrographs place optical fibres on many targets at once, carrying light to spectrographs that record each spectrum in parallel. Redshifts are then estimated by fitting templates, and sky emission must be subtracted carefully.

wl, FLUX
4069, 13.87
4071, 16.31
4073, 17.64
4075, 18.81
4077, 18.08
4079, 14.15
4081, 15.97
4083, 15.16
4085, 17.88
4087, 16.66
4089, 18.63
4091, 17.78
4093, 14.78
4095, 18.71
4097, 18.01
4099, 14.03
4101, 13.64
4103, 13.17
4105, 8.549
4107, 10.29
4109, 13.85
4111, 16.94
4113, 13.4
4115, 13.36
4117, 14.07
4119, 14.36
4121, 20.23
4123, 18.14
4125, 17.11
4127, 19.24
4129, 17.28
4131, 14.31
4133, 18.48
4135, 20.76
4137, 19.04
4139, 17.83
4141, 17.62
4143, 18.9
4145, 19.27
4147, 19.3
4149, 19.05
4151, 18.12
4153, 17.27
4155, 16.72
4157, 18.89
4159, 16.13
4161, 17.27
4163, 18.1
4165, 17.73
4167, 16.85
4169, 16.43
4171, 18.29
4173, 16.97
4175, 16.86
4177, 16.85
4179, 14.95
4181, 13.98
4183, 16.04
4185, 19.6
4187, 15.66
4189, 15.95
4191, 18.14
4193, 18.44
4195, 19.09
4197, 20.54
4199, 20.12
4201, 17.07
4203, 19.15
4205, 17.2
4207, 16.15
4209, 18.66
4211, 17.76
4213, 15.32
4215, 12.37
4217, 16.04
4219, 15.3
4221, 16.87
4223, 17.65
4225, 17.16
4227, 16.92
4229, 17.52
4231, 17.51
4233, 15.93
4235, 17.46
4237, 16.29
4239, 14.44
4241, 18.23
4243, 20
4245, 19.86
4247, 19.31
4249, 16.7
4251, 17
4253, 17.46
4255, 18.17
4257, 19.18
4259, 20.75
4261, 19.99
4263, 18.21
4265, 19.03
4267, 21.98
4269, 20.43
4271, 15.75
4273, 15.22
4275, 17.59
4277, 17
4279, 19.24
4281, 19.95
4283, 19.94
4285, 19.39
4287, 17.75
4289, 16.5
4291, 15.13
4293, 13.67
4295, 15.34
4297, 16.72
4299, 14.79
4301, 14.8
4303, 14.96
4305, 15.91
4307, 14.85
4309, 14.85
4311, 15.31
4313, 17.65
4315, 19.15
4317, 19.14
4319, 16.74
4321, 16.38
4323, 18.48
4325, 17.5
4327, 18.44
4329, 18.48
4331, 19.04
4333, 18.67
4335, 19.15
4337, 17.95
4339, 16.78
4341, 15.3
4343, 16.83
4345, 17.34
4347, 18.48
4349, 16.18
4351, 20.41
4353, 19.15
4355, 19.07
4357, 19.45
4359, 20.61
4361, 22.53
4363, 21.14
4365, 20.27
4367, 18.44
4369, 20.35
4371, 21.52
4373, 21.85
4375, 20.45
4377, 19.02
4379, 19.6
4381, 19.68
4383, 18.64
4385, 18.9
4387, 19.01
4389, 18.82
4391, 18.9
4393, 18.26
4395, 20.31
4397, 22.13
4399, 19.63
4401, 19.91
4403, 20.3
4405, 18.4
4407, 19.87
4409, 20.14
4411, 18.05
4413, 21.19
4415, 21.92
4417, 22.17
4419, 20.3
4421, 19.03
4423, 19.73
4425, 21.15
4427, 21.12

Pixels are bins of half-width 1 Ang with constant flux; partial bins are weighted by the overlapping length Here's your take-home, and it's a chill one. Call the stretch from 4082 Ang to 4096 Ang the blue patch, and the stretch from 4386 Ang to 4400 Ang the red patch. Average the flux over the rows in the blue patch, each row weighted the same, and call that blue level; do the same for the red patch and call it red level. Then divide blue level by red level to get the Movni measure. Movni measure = 0.87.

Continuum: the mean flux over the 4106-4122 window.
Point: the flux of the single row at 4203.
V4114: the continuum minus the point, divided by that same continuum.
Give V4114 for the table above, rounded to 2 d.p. -0.32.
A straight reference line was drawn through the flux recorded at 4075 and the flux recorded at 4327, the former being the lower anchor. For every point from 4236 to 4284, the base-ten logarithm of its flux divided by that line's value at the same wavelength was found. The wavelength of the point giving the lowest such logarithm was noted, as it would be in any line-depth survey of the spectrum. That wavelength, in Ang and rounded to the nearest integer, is 4239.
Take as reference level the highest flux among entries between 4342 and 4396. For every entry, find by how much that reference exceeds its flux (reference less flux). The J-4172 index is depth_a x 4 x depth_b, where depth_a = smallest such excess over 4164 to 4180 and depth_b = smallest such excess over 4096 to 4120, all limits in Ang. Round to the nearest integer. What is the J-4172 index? 77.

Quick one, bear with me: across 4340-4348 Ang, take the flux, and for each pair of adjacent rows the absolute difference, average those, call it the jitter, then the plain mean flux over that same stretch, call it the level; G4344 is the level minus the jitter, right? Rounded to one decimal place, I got 15.9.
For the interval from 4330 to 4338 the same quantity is 18.0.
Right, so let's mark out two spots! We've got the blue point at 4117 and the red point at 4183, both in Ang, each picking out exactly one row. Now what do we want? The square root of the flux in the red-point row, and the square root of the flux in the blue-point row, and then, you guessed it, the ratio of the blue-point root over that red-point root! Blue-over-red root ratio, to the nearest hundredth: 0.94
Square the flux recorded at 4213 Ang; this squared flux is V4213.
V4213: 235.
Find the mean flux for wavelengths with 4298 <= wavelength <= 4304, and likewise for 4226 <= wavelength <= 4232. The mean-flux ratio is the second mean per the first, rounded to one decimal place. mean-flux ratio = 1.2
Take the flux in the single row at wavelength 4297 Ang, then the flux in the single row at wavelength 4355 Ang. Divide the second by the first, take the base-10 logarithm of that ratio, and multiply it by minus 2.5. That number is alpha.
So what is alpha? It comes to -0.1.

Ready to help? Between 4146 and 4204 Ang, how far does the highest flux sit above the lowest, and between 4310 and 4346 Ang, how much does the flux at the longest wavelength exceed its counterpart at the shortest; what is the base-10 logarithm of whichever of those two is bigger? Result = 0.82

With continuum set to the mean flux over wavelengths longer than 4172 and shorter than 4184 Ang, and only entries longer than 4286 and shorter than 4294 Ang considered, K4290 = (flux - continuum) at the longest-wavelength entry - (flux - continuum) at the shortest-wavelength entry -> -4.1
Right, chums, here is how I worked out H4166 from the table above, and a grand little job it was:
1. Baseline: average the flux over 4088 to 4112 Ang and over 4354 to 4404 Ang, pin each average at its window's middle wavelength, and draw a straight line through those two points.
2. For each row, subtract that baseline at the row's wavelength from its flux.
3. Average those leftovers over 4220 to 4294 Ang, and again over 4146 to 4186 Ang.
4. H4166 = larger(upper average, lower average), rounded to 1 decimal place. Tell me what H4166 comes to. 1.2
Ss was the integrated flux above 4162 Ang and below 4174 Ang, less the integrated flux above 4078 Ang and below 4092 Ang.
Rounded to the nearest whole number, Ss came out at -24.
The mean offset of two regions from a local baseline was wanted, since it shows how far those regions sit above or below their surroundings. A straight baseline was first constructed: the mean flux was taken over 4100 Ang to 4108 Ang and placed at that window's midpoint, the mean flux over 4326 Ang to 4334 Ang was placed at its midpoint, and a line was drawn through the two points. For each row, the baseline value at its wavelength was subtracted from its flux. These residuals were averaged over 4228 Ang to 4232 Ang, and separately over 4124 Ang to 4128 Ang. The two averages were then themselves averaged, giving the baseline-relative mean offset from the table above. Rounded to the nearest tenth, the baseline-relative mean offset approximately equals 4.1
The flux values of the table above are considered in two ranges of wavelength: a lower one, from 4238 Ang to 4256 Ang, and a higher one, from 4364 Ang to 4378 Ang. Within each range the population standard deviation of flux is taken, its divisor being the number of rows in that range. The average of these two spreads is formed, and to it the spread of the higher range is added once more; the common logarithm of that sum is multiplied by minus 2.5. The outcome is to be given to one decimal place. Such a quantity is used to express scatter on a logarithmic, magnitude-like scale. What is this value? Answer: -1.0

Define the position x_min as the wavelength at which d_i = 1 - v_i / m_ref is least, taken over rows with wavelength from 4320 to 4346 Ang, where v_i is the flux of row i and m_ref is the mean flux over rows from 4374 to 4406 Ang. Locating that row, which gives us 4335 Ang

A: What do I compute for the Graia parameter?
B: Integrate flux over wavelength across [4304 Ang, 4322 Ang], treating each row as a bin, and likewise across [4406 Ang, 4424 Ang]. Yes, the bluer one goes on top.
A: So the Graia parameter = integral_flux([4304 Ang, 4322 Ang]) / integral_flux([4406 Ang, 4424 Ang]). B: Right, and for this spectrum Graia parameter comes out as 0.82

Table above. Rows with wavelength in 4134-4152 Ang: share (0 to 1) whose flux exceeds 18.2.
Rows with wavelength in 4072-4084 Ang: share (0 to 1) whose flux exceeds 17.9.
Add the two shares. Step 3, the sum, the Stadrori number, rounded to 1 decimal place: 1.0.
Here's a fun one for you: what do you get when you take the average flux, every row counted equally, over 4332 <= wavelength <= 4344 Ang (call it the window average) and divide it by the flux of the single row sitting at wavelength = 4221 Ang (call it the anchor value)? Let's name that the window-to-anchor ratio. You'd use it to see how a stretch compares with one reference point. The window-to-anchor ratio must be 1.03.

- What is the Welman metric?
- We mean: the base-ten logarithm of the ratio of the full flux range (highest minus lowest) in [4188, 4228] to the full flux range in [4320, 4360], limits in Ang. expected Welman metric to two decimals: 0.19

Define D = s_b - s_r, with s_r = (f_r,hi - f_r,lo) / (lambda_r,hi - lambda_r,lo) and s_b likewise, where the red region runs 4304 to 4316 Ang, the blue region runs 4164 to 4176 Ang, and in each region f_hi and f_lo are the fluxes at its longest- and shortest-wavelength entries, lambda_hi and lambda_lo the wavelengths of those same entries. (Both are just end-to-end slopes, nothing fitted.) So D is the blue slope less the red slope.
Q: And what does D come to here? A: -0.41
